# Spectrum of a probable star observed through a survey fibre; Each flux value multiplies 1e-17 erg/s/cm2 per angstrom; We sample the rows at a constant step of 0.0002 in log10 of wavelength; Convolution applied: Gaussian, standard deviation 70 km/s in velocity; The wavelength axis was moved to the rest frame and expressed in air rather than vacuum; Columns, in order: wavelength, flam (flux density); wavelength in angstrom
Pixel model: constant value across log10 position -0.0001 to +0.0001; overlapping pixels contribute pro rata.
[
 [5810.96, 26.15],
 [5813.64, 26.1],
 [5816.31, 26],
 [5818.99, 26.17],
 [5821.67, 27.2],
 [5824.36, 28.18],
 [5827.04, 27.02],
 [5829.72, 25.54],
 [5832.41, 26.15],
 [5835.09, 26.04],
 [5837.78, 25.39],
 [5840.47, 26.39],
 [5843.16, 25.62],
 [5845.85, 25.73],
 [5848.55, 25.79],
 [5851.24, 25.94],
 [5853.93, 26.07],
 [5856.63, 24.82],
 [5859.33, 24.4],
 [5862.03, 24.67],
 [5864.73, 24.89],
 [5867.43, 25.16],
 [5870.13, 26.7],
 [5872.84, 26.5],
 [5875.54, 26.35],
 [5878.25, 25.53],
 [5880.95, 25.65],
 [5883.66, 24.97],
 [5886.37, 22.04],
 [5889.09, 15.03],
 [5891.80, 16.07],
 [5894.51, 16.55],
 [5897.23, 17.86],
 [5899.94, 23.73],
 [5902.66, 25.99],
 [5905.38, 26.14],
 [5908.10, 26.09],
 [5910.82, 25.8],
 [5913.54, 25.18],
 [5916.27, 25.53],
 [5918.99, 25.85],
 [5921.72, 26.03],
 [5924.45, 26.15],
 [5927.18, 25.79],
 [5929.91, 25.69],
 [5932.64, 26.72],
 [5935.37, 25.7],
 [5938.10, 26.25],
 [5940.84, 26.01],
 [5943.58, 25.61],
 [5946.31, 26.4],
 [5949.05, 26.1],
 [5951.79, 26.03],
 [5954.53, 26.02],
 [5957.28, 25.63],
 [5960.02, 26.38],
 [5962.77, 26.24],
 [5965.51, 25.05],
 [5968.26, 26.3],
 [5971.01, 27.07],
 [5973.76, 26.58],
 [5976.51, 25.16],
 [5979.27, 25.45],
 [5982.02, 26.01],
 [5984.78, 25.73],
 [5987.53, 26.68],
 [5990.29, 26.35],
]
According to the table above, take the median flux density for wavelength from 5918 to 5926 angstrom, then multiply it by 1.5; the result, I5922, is 39.0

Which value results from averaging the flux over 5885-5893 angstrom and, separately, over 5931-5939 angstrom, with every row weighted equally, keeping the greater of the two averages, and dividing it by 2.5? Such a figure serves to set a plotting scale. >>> 10.5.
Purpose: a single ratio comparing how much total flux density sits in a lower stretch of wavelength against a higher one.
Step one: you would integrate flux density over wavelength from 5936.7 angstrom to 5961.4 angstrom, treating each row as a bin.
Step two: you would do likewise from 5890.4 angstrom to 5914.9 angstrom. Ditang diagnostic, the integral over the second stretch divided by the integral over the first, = 0.86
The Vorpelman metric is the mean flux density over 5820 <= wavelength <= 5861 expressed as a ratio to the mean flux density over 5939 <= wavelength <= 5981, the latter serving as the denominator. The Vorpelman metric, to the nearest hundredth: 1.00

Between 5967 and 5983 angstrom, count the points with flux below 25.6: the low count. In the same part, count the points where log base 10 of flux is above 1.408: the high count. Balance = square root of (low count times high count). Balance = 2.8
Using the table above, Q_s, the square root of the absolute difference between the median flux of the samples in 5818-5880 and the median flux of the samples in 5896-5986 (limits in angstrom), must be 0.26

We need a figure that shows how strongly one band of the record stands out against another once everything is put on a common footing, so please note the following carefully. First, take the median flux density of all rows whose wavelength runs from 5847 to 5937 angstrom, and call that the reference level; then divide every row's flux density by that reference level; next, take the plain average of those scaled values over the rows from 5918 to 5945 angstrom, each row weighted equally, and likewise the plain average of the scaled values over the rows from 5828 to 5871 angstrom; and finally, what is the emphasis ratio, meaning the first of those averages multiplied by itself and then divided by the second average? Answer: 1.03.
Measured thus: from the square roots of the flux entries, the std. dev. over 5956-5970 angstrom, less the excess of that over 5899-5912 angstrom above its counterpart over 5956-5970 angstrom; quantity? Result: 0.01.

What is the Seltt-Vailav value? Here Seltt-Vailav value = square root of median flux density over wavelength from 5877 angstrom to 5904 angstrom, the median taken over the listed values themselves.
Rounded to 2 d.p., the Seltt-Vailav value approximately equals 4.78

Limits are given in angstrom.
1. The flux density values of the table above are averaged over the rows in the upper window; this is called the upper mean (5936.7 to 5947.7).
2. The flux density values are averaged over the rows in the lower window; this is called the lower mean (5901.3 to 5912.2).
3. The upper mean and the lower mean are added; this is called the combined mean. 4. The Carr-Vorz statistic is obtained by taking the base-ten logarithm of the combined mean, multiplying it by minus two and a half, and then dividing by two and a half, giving -1.72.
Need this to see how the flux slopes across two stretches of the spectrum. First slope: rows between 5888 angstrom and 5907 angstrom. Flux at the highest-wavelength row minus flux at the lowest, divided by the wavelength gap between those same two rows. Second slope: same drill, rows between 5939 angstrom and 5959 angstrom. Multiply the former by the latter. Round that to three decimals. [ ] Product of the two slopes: -0.016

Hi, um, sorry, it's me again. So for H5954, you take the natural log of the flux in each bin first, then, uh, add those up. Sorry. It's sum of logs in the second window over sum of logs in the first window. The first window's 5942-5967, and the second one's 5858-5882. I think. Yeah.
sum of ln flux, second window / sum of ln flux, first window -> 1.00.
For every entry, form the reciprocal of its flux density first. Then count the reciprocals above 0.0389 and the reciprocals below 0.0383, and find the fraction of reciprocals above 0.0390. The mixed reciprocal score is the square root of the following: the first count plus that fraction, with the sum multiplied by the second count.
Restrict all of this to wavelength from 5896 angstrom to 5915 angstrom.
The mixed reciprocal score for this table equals 1.9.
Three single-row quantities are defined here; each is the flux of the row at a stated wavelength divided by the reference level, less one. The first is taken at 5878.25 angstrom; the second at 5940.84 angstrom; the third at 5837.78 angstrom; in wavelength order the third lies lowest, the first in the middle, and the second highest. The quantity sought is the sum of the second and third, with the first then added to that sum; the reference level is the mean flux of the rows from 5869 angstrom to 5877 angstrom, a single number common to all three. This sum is -0.10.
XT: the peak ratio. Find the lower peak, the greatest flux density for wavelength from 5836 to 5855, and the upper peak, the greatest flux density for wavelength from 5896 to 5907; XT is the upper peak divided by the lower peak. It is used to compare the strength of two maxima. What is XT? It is 0.99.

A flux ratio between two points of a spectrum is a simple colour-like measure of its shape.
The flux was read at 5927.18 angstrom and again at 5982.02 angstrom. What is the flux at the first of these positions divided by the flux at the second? 0.99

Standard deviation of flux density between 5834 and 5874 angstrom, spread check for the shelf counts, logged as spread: 0.7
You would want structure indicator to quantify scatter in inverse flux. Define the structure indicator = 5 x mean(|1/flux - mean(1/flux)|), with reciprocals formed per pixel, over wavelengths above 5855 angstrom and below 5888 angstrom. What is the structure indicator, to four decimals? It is 0.0068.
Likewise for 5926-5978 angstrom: 0.0029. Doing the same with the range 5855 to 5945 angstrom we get 0.0246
